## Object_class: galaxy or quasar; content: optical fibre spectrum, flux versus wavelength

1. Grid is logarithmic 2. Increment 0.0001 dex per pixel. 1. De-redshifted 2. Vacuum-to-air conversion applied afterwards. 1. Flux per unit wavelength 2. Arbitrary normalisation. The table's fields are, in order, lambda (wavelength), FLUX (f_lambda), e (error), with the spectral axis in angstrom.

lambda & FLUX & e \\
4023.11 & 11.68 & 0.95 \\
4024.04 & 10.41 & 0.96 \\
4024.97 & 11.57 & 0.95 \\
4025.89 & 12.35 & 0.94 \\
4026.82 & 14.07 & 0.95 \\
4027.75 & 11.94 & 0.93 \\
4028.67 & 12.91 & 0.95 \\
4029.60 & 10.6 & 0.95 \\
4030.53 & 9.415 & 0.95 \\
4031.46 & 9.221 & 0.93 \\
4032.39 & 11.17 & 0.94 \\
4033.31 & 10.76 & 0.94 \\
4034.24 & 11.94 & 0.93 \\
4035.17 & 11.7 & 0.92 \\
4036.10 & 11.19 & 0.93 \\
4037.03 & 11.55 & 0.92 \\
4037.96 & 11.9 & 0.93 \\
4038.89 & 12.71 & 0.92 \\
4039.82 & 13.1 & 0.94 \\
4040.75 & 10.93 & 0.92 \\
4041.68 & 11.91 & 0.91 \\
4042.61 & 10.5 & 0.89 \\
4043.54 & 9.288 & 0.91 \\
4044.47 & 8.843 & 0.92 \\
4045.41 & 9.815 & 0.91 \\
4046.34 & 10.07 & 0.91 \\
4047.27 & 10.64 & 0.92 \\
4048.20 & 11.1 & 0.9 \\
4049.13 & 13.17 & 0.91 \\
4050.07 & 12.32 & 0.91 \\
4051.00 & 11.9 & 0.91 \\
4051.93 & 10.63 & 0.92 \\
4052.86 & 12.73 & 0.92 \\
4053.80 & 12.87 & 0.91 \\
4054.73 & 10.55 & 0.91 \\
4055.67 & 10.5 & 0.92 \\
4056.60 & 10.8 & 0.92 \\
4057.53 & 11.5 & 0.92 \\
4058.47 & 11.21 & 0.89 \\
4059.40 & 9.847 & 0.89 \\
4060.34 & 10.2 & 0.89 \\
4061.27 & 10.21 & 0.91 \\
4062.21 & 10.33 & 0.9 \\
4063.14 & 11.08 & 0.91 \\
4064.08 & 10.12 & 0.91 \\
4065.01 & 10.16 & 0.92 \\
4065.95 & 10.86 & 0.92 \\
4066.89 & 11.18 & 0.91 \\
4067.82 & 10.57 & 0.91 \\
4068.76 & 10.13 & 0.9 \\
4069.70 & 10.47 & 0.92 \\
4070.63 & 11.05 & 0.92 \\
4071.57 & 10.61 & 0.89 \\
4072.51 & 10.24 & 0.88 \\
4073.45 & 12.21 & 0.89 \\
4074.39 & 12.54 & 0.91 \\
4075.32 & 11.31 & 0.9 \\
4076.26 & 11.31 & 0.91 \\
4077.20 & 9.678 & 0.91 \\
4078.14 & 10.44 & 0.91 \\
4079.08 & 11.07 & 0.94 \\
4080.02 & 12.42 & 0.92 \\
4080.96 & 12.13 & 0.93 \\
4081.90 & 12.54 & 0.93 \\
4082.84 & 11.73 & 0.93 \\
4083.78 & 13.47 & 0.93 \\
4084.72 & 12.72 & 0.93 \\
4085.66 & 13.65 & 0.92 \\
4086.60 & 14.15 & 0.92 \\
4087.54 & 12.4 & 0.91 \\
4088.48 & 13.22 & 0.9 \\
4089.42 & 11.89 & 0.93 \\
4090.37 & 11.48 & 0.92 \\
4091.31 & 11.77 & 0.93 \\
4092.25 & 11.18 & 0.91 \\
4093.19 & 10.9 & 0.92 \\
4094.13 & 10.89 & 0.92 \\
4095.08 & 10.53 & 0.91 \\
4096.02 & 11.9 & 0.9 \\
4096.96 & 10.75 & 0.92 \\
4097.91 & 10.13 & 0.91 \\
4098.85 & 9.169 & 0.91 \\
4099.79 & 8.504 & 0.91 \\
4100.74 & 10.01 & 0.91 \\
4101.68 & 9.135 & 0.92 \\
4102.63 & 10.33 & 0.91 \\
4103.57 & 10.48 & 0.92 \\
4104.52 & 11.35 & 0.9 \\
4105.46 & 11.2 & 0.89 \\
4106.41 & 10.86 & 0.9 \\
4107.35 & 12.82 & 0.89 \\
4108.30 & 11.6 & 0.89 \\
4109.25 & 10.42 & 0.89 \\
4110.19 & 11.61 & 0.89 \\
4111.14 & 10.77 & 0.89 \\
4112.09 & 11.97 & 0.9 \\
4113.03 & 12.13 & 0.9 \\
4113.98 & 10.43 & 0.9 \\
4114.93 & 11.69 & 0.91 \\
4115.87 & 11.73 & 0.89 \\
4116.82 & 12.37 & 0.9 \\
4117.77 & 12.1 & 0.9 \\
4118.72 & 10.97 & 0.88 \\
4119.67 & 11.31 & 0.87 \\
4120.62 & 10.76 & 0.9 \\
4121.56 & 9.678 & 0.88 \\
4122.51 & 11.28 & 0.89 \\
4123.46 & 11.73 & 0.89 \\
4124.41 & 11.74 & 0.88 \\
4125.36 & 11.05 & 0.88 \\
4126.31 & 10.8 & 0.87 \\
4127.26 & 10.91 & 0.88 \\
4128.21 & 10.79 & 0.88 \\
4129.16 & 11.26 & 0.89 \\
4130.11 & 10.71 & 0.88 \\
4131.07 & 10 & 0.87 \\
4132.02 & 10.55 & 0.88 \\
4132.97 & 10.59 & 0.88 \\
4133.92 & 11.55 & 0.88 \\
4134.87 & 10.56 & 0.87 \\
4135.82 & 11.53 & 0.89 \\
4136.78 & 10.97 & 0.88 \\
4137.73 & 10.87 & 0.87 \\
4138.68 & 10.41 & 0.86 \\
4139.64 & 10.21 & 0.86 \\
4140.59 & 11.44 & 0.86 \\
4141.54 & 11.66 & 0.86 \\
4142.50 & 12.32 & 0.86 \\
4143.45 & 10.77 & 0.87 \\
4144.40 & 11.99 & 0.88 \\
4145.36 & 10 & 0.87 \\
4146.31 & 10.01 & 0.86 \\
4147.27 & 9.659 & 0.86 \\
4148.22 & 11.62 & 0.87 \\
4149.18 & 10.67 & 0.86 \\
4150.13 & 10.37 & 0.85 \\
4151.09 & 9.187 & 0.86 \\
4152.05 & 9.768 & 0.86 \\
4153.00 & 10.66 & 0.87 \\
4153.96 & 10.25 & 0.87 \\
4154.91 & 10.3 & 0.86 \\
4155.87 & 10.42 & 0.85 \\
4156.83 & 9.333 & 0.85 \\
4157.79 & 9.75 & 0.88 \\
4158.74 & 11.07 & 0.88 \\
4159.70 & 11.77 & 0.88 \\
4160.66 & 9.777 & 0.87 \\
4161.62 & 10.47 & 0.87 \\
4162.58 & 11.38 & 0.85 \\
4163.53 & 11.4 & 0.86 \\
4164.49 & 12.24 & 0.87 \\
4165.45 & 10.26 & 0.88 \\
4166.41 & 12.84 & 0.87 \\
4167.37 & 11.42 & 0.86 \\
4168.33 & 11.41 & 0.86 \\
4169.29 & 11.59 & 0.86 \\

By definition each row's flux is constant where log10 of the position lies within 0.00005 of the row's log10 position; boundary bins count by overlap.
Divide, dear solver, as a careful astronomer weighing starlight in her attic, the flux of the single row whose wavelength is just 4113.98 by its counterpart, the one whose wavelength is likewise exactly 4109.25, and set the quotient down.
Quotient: 1.0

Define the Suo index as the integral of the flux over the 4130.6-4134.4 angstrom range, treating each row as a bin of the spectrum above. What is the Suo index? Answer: 40.6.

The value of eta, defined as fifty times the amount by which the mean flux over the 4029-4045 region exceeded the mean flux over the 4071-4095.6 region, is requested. -40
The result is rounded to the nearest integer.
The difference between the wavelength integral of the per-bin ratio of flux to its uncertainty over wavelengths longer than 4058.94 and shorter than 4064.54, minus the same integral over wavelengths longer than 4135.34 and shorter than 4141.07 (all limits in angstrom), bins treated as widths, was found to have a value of -8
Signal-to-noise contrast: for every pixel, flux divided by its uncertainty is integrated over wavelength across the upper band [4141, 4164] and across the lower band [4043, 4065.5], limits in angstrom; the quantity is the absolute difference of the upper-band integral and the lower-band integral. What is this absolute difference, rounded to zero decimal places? 15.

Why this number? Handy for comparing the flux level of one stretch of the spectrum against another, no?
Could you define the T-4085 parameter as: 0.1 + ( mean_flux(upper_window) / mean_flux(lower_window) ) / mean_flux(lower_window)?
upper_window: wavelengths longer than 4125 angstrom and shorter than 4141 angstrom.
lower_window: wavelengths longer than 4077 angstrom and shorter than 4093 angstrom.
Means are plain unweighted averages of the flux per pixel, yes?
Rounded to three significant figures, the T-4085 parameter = 0.174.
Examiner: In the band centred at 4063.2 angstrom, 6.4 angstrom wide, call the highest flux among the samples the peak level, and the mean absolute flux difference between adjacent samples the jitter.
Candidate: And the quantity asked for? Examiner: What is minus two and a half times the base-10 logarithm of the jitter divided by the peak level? 3.5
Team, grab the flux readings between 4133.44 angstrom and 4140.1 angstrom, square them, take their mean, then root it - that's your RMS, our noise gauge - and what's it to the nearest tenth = 10.9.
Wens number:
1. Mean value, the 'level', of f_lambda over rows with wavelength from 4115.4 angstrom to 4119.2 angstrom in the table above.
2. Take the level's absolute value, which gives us 11.8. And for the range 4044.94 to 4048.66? 10.4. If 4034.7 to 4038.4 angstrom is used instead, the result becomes 11.6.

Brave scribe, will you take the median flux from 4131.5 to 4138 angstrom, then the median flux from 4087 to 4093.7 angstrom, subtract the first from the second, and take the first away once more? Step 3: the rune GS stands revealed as -10.0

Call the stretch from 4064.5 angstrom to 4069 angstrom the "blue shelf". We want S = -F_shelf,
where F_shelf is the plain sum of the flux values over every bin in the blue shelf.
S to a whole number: -53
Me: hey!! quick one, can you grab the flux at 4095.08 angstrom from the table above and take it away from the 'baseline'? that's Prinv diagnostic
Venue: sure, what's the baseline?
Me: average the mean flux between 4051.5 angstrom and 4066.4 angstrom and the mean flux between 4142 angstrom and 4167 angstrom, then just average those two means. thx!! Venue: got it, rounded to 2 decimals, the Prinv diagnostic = 0.25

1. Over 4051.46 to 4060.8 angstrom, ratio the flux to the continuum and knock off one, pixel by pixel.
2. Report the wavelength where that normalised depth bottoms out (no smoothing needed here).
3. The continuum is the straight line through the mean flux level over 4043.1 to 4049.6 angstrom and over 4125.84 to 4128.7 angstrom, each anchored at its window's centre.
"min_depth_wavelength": 4059.40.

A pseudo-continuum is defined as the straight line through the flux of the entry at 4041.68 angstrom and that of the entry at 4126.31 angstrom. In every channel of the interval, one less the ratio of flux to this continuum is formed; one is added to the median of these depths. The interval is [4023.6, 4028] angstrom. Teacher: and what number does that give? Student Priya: 1.01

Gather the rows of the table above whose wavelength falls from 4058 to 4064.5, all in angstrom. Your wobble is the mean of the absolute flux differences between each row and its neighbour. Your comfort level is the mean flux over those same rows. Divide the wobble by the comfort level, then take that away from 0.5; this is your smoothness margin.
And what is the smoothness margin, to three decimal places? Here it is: 0.443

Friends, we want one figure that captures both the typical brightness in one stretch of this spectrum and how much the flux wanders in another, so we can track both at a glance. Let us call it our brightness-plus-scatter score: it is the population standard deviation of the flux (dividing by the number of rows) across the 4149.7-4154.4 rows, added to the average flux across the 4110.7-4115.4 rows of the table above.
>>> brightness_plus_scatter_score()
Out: 11.92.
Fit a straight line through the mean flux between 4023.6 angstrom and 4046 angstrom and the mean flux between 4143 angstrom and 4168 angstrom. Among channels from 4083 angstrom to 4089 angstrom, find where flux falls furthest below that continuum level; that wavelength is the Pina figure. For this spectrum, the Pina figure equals 4087.54 angstrom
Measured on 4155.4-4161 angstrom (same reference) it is 4156.83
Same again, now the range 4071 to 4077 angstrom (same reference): 4072.51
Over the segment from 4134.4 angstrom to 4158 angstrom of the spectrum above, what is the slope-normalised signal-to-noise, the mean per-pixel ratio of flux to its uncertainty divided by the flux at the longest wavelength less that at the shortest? -15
